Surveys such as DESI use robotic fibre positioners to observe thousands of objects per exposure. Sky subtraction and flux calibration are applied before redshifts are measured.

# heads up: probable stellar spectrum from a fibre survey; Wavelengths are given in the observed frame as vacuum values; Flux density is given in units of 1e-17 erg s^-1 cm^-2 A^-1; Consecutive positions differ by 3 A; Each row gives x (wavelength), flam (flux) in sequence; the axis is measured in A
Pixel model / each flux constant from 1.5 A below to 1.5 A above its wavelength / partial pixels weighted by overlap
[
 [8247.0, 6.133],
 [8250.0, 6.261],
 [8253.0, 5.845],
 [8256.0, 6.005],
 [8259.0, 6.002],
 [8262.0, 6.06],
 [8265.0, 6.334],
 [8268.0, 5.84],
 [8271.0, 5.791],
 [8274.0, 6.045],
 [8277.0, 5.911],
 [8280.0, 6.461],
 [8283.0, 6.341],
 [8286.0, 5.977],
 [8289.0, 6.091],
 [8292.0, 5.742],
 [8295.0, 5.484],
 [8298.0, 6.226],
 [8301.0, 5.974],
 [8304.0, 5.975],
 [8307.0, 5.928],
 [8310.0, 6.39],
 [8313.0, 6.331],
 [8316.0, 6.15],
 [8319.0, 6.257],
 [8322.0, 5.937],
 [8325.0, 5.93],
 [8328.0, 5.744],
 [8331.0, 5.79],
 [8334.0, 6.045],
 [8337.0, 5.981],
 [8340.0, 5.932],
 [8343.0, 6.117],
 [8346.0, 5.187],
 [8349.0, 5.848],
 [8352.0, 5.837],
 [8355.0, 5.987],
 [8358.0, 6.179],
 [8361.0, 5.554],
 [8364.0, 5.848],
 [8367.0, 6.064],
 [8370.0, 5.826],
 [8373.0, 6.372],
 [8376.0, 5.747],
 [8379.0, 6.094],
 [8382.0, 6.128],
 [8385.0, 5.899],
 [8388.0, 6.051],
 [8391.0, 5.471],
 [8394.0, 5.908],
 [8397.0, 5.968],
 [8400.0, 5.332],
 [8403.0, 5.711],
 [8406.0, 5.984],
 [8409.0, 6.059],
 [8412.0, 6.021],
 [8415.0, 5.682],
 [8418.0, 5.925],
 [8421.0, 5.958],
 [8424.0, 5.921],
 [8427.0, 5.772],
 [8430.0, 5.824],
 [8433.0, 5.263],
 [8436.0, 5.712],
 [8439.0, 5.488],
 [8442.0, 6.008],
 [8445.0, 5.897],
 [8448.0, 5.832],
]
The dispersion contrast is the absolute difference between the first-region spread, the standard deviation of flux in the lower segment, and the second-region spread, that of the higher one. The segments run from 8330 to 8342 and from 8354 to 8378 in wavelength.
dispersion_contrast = 0.15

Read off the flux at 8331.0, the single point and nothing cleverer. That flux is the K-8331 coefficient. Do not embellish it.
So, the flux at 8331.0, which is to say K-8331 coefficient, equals 5.79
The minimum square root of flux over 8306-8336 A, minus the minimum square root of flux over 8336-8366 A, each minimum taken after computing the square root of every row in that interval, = 0.12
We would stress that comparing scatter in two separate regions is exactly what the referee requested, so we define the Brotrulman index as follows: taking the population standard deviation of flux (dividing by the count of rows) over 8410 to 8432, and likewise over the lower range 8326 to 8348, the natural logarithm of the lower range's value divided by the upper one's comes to 0.97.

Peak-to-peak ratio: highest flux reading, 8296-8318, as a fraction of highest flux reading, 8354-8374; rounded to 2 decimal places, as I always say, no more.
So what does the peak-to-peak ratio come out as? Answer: 1.00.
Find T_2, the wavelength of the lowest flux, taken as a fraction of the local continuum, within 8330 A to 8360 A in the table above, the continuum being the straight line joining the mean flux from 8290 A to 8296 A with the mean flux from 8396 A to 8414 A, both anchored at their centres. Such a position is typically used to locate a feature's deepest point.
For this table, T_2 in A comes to 8346.0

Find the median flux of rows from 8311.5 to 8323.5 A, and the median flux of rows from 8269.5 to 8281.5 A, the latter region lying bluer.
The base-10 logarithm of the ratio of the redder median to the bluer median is 0.016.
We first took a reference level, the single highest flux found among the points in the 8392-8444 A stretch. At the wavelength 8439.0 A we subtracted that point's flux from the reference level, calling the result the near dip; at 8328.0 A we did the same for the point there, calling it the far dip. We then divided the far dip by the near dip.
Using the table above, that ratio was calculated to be 0.55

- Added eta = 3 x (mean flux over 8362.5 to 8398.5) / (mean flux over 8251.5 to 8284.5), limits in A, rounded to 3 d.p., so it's 2.946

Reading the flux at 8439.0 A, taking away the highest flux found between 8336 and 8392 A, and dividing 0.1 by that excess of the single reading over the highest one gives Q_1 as -0.11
